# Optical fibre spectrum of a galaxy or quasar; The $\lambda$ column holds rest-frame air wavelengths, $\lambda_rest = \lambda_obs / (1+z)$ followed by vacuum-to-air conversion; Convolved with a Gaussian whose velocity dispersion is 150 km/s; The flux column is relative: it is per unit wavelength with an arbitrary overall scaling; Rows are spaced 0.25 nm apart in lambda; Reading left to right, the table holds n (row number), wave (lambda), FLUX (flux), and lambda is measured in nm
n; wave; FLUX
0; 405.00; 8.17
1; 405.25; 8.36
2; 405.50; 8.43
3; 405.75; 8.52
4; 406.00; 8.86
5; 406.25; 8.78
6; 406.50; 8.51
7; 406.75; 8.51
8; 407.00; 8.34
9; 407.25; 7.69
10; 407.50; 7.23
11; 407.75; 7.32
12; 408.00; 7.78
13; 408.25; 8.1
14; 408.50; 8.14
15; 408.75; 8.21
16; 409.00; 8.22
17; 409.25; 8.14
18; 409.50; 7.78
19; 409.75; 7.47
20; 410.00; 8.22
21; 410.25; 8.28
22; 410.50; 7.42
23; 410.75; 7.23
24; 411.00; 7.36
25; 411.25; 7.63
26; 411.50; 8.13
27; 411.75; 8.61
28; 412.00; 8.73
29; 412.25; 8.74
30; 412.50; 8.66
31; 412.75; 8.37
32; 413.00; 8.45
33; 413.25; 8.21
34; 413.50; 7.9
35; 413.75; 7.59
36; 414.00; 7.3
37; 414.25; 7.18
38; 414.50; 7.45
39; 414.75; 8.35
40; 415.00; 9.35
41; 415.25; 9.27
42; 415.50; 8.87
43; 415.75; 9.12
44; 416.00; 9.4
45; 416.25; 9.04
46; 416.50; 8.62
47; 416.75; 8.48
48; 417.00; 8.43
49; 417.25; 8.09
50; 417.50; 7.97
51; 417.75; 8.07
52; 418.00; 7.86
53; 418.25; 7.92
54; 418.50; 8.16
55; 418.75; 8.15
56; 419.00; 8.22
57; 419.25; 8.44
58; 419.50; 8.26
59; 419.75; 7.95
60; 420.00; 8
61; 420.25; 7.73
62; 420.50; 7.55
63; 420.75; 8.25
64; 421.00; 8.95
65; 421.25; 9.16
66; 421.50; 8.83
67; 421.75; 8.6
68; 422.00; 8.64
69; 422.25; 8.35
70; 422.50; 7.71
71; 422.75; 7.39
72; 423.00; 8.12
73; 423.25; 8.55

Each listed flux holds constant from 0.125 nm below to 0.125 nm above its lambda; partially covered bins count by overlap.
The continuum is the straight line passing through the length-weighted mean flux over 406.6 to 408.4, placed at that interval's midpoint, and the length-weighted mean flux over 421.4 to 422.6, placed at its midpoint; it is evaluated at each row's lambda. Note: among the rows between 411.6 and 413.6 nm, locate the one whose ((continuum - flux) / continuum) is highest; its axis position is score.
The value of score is 413.50 nm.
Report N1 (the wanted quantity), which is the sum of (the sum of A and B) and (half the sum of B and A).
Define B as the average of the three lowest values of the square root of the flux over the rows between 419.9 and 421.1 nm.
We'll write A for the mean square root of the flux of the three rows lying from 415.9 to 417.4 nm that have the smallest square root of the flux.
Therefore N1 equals 8.51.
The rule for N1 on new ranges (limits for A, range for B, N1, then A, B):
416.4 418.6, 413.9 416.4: 8.28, 2.81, 2.70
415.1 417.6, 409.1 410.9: 8.36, 2.86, 2.72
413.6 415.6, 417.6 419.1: 8.28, 2.70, 2.82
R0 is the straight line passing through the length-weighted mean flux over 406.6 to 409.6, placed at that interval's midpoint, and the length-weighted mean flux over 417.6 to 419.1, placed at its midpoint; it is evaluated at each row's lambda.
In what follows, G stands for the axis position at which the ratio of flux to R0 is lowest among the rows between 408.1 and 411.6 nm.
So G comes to 410.75 nm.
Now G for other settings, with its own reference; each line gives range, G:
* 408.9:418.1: 414.25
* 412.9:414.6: 414.25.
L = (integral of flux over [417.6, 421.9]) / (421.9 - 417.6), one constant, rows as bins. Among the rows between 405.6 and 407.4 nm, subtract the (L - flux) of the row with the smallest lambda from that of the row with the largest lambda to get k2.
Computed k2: 0.8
